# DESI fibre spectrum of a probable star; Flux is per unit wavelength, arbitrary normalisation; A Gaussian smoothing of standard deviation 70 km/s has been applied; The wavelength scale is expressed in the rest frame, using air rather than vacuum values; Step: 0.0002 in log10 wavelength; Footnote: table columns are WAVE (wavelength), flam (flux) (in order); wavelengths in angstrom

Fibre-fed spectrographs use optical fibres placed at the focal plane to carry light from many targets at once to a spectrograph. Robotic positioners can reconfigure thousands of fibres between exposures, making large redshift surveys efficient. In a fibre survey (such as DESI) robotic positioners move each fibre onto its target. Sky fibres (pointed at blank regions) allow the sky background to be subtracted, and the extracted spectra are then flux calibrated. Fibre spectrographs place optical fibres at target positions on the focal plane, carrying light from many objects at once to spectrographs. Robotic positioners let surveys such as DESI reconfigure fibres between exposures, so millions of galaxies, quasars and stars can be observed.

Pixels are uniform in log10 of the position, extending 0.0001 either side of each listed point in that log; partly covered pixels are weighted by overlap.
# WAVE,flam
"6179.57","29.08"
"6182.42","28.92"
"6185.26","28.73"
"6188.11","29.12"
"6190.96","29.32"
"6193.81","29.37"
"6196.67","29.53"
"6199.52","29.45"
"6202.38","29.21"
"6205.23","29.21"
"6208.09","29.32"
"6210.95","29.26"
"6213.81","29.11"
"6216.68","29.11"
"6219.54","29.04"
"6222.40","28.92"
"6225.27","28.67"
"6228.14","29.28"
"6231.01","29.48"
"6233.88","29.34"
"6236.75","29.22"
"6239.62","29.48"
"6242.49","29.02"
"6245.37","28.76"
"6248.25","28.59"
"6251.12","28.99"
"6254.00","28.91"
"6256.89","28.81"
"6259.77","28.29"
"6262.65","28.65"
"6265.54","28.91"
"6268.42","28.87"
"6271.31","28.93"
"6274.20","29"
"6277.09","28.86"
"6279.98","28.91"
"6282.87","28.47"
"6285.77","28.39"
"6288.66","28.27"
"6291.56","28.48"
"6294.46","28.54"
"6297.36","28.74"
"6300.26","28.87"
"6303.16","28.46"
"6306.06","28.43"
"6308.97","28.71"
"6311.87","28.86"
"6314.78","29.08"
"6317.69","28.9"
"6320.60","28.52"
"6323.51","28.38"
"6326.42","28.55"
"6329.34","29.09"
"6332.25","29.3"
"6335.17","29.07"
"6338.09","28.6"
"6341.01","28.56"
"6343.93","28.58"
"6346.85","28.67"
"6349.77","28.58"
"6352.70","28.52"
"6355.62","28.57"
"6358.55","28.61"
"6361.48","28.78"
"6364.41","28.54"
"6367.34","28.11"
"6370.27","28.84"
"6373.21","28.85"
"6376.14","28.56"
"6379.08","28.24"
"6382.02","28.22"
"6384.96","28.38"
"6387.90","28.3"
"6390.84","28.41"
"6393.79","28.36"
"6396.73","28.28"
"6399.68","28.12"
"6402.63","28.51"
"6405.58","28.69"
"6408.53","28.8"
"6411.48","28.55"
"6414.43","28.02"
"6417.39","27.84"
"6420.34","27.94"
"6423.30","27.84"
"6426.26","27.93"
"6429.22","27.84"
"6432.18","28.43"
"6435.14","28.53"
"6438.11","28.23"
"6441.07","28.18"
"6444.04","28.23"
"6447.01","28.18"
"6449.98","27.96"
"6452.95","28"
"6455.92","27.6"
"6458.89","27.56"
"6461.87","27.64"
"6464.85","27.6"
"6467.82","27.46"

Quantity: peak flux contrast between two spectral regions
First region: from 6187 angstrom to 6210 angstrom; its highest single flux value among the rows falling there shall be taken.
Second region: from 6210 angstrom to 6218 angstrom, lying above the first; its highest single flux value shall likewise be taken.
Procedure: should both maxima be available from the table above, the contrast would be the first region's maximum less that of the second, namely 0.3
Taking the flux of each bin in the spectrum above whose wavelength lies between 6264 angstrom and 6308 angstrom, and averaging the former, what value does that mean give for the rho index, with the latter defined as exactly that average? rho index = 28.7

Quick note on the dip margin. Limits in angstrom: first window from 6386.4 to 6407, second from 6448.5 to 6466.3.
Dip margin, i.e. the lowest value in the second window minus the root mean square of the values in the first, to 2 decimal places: -0.82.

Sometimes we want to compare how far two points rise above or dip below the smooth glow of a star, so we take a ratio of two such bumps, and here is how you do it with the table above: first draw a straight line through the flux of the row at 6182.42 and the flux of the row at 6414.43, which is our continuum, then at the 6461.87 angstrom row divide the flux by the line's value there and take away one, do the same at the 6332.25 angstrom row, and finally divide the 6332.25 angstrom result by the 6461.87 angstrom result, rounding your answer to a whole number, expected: -5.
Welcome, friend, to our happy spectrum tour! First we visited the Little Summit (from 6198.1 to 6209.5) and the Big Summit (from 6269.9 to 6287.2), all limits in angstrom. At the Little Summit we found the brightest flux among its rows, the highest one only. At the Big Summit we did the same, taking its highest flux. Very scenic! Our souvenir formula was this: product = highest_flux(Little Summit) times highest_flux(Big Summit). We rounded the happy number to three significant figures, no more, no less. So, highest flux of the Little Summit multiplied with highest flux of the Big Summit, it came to 854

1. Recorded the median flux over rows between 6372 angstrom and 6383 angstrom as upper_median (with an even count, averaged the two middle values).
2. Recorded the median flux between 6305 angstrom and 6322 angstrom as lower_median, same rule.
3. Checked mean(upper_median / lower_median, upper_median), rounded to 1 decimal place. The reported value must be 14.7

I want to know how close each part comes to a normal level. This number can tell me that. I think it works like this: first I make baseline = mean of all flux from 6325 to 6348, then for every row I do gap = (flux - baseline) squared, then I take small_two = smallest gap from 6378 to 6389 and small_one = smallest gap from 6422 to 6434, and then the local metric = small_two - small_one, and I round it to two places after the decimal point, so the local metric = 0.04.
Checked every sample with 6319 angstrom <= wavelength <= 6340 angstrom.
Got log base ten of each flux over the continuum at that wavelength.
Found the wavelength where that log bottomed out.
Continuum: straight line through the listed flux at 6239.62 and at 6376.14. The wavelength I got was 6323.51 angstrom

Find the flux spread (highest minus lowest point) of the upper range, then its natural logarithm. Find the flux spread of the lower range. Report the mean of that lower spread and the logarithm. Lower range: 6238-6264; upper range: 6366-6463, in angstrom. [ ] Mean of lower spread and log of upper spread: 0.72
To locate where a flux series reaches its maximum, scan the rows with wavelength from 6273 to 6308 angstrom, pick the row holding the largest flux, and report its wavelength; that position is 6274.20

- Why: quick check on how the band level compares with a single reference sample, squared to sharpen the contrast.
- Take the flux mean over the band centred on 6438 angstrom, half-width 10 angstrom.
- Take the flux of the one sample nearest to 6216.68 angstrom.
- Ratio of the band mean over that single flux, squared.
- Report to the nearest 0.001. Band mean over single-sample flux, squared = 0.941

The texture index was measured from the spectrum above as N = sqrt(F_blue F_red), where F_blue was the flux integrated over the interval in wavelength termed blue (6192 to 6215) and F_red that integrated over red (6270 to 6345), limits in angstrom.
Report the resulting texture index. 1205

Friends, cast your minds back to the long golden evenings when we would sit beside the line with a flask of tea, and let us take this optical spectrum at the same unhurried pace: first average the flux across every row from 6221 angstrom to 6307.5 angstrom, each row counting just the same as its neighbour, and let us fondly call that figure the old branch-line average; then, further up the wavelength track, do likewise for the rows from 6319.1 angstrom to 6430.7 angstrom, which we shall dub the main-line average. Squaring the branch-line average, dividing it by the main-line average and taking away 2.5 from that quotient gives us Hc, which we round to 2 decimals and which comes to 26.68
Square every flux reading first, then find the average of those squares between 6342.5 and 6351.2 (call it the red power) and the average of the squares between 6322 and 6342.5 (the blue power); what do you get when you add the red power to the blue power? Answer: 1648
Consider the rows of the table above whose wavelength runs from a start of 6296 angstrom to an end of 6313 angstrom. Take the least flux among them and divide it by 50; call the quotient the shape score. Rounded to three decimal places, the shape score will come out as 0.569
